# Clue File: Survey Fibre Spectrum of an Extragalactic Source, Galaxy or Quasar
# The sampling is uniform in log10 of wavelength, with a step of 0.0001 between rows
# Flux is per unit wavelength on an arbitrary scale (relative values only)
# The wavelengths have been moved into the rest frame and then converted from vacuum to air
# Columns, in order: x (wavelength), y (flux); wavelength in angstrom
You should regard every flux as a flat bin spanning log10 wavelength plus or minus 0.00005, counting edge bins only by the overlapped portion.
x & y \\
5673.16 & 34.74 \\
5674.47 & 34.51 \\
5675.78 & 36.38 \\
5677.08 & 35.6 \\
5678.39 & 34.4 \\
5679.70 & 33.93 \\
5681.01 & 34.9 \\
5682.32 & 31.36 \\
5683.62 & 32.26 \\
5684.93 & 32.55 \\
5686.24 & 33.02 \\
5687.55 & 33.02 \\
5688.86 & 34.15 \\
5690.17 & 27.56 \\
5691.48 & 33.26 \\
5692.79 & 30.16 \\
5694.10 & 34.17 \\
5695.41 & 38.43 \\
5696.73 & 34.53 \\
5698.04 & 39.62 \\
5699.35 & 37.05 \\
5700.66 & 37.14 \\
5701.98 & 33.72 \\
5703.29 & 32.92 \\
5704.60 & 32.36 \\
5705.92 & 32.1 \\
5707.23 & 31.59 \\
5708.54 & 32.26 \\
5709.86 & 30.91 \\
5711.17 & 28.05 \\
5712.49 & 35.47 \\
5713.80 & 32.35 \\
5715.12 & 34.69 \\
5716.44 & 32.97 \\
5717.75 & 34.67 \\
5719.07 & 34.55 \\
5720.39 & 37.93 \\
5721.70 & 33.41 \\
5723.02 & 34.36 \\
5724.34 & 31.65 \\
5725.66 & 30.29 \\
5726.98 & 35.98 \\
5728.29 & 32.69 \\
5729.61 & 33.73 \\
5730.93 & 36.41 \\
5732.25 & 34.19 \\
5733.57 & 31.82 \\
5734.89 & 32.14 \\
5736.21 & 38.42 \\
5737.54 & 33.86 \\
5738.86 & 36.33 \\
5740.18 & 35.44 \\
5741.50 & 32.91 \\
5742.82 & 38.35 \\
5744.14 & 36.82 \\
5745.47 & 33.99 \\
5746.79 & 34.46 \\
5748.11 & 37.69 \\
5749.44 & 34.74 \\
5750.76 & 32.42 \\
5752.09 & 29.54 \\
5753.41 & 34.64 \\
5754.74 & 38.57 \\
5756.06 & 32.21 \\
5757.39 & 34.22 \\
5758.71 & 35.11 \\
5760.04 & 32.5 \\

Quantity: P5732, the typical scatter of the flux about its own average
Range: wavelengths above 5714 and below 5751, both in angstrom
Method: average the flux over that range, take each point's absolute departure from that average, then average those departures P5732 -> 1.65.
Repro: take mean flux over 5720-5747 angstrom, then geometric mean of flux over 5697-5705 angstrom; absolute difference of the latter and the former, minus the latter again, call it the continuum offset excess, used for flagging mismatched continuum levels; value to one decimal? -34.5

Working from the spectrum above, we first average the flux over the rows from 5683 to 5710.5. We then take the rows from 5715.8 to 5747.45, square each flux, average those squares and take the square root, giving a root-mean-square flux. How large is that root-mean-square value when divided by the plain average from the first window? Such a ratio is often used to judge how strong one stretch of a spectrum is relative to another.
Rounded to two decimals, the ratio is 1.03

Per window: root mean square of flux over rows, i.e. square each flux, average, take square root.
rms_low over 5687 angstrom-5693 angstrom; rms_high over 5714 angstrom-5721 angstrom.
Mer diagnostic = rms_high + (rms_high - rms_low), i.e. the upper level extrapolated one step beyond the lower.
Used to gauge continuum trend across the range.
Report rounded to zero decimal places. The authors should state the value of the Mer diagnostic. 38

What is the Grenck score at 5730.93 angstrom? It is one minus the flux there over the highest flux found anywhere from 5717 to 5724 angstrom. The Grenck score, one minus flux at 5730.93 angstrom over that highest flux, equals 0.04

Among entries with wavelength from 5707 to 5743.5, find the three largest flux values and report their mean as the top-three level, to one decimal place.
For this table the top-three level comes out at 38.2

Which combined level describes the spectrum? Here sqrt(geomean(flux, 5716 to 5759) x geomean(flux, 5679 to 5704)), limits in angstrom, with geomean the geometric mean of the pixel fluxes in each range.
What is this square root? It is 34.1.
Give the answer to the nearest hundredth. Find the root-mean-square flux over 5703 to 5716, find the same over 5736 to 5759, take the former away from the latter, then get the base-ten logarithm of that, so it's 0.44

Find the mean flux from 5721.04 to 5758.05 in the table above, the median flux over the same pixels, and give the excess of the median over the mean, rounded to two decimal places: -0.13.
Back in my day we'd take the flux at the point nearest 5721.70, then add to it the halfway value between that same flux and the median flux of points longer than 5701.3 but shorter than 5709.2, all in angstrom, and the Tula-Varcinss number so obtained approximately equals 66.3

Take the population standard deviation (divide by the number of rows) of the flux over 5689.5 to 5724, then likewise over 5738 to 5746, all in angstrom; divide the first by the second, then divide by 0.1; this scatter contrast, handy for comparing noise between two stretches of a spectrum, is 16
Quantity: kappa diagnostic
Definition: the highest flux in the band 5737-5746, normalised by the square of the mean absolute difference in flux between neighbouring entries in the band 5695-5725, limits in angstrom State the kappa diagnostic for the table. 7.4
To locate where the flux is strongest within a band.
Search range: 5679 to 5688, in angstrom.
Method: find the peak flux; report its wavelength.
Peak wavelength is 5681.01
